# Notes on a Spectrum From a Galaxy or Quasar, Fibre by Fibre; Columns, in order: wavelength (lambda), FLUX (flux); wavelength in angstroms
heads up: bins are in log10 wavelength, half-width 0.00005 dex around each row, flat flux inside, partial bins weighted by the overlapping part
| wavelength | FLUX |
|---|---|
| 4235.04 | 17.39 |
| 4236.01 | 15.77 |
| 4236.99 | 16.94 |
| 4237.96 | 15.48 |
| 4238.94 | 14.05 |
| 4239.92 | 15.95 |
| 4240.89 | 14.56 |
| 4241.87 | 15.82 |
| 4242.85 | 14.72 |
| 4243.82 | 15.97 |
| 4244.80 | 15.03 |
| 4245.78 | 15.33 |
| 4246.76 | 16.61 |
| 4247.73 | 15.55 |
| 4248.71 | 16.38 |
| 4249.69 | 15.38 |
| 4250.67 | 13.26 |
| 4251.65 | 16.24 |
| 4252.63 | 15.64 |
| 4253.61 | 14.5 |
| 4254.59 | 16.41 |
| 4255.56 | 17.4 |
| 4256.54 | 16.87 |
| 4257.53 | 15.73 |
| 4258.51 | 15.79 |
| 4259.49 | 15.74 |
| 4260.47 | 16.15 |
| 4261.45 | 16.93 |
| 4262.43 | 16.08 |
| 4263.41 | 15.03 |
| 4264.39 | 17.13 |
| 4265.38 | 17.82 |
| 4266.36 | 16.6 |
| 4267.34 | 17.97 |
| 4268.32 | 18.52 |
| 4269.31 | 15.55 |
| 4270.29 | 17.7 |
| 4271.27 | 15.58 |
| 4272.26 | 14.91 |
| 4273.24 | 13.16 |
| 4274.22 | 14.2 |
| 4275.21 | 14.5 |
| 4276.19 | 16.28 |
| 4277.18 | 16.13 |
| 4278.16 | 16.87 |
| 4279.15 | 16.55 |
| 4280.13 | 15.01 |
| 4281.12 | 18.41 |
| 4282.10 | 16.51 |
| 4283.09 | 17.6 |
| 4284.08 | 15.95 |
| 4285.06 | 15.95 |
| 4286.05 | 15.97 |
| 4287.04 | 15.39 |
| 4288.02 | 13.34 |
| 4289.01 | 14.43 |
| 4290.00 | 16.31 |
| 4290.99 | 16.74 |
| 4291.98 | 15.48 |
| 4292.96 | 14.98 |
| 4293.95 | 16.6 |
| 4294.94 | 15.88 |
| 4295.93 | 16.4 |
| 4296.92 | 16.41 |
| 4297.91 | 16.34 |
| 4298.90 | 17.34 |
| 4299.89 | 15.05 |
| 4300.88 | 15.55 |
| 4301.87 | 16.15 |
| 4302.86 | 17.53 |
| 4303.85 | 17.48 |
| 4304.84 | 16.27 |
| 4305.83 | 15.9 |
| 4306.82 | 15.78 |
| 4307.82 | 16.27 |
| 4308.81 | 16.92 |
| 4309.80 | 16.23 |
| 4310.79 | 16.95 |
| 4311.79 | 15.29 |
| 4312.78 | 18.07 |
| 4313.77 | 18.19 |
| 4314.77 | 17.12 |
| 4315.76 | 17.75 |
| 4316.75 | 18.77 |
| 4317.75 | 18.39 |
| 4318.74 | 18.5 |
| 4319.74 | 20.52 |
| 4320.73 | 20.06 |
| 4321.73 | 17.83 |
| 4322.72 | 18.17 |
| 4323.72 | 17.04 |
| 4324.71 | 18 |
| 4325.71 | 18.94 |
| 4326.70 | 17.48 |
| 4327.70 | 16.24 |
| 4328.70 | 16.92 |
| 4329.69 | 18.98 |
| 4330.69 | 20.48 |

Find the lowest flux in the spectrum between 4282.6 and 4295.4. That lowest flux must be 13.34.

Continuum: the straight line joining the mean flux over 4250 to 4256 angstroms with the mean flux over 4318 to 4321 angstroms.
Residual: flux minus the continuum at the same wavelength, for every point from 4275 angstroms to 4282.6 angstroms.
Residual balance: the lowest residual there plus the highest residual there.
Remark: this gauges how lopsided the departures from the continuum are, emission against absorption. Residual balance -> -1.3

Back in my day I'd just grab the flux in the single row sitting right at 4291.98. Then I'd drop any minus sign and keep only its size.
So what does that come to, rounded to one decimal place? 15.5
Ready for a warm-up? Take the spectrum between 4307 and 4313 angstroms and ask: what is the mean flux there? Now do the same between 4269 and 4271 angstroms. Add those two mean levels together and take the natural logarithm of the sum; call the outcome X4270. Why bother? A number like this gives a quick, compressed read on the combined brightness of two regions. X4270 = 3.50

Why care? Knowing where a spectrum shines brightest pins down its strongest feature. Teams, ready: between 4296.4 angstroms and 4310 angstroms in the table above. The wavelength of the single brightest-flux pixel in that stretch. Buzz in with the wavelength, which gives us 4302.86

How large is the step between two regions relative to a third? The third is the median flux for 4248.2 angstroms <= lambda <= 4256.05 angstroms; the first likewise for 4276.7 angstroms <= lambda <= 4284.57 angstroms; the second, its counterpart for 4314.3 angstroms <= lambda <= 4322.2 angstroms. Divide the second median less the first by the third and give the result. 0.12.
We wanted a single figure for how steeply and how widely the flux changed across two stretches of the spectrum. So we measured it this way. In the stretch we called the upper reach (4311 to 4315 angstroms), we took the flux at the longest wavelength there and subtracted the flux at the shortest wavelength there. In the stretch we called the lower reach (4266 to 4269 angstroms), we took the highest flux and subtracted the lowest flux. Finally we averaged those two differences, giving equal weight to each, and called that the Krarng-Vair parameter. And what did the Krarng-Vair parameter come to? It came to 1.9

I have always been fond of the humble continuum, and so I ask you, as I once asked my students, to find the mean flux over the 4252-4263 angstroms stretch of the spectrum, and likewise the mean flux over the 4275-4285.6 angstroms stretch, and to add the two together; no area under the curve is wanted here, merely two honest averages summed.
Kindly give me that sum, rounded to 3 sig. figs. 32.5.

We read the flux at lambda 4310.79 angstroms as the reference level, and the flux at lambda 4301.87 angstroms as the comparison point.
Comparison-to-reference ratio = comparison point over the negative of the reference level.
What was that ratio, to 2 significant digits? -0.95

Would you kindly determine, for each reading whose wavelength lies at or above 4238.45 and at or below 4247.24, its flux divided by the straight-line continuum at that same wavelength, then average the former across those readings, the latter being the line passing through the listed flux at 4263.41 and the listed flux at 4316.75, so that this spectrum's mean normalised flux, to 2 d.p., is 1.13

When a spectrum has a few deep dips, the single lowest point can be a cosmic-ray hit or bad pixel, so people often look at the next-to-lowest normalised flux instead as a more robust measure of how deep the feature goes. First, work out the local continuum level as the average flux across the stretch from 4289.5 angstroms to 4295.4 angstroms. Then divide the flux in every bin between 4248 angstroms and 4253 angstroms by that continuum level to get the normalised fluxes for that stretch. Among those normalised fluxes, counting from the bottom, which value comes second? 0.96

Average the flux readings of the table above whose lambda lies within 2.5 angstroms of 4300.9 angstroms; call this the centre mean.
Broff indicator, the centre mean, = 16.3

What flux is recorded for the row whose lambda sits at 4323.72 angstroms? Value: 17.04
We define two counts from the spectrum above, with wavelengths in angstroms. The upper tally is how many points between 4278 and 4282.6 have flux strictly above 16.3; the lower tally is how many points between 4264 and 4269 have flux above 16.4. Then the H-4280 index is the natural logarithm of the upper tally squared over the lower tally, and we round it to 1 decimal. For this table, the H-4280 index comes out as 1.2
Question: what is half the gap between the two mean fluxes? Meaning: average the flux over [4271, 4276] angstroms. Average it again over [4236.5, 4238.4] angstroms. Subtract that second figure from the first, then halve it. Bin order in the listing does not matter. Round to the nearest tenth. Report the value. -0.9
